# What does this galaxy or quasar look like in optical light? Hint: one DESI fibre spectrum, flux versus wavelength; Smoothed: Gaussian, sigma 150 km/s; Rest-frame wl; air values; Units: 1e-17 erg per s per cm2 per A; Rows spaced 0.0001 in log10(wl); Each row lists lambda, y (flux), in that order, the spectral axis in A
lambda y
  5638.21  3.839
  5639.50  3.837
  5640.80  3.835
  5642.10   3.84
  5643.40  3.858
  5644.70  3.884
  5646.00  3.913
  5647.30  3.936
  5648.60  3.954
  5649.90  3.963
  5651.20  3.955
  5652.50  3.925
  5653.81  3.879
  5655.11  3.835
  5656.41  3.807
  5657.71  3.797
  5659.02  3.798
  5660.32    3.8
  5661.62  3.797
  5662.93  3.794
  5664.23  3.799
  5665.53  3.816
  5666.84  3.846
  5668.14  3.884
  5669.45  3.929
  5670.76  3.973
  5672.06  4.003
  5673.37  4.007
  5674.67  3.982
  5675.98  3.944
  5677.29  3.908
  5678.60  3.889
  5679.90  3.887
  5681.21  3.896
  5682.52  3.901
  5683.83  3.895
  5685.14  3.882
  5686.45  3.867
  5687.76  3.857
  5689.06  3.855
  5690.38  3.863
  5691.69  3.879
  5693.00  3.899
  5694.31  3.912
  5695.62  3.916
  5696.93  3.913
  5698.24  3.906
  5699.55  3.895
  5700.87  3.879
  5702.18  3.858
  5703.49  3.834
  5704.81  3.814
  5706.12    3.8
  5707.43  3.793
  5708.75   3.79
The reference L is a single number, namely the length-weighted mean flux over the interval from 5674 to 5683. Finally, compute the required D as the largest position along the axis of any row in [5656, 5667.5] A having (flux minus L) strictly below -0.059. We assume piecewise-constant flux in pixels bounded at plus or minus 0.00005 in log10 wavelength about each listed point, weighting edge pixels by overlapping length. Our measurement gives 5666.84 A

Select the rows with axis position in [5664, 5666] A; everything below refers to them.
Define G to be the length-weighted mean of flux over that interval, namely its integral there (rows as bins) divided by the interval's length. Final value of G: 3.82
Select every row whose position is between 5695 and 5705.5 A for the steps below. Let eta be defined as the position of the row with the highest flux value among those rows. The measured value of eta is 5695.62 A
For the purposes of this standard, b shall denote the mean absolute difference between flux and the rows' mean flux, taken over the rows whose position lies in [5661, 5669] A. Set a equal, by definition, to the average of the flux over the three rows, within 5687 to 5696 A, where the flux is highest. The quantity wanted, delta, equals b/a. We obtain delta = 0.0072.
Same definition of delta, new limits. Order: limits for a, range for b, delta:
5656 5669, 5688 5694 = 0.0039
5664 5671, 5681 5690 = 0.0042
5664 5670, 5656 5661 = 0.0008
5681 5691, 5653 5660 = 0.0069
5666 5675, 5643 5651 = 0.0083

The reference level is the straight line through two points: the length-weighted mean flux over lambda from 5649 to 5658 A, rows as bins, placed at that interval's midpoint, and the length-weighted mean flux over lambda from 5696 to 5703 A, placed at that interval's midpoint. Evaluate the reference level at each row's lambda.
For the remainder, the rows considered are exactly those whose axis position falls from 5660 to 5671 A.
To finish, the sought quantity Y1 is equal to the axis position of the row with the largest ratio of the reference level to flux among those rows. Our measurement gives 5662.93 A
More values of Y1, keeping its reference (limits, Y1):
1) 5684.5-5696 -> 5689.06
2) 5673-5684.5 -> 5679.90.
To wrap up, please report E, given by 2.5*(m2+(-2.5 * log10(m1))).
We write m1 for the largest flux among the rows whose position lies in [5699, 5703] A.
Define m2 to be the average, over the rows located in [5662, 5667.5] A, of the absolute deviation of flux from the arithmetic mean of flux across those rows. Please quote -3.65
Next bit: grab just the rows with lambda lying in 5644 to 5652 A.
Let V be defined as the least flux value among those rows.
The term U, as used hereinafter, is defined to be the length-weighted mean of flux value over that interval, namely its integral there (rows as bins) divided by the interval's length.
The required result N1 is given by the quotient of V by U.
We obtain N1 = 0.987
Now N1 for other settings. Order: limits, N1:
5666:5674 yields 0.978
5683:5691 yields 0.996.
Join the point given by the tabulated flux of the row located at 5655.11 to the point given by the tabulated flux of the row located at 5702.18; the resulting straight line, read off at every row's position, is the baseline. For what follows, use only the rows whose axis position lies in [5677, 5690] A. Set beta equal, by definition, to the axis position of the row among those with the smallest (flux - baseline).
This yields 5689.06 A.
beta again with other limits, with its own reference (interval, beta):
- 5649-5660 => 5657.71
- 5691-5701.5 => 5700.87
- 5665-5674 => 5665.53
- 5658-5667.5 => 5662.93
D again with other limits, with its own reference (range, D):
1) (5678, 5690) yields 5689.06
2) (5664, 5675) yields 5666.84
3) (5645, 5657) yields 5656.41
